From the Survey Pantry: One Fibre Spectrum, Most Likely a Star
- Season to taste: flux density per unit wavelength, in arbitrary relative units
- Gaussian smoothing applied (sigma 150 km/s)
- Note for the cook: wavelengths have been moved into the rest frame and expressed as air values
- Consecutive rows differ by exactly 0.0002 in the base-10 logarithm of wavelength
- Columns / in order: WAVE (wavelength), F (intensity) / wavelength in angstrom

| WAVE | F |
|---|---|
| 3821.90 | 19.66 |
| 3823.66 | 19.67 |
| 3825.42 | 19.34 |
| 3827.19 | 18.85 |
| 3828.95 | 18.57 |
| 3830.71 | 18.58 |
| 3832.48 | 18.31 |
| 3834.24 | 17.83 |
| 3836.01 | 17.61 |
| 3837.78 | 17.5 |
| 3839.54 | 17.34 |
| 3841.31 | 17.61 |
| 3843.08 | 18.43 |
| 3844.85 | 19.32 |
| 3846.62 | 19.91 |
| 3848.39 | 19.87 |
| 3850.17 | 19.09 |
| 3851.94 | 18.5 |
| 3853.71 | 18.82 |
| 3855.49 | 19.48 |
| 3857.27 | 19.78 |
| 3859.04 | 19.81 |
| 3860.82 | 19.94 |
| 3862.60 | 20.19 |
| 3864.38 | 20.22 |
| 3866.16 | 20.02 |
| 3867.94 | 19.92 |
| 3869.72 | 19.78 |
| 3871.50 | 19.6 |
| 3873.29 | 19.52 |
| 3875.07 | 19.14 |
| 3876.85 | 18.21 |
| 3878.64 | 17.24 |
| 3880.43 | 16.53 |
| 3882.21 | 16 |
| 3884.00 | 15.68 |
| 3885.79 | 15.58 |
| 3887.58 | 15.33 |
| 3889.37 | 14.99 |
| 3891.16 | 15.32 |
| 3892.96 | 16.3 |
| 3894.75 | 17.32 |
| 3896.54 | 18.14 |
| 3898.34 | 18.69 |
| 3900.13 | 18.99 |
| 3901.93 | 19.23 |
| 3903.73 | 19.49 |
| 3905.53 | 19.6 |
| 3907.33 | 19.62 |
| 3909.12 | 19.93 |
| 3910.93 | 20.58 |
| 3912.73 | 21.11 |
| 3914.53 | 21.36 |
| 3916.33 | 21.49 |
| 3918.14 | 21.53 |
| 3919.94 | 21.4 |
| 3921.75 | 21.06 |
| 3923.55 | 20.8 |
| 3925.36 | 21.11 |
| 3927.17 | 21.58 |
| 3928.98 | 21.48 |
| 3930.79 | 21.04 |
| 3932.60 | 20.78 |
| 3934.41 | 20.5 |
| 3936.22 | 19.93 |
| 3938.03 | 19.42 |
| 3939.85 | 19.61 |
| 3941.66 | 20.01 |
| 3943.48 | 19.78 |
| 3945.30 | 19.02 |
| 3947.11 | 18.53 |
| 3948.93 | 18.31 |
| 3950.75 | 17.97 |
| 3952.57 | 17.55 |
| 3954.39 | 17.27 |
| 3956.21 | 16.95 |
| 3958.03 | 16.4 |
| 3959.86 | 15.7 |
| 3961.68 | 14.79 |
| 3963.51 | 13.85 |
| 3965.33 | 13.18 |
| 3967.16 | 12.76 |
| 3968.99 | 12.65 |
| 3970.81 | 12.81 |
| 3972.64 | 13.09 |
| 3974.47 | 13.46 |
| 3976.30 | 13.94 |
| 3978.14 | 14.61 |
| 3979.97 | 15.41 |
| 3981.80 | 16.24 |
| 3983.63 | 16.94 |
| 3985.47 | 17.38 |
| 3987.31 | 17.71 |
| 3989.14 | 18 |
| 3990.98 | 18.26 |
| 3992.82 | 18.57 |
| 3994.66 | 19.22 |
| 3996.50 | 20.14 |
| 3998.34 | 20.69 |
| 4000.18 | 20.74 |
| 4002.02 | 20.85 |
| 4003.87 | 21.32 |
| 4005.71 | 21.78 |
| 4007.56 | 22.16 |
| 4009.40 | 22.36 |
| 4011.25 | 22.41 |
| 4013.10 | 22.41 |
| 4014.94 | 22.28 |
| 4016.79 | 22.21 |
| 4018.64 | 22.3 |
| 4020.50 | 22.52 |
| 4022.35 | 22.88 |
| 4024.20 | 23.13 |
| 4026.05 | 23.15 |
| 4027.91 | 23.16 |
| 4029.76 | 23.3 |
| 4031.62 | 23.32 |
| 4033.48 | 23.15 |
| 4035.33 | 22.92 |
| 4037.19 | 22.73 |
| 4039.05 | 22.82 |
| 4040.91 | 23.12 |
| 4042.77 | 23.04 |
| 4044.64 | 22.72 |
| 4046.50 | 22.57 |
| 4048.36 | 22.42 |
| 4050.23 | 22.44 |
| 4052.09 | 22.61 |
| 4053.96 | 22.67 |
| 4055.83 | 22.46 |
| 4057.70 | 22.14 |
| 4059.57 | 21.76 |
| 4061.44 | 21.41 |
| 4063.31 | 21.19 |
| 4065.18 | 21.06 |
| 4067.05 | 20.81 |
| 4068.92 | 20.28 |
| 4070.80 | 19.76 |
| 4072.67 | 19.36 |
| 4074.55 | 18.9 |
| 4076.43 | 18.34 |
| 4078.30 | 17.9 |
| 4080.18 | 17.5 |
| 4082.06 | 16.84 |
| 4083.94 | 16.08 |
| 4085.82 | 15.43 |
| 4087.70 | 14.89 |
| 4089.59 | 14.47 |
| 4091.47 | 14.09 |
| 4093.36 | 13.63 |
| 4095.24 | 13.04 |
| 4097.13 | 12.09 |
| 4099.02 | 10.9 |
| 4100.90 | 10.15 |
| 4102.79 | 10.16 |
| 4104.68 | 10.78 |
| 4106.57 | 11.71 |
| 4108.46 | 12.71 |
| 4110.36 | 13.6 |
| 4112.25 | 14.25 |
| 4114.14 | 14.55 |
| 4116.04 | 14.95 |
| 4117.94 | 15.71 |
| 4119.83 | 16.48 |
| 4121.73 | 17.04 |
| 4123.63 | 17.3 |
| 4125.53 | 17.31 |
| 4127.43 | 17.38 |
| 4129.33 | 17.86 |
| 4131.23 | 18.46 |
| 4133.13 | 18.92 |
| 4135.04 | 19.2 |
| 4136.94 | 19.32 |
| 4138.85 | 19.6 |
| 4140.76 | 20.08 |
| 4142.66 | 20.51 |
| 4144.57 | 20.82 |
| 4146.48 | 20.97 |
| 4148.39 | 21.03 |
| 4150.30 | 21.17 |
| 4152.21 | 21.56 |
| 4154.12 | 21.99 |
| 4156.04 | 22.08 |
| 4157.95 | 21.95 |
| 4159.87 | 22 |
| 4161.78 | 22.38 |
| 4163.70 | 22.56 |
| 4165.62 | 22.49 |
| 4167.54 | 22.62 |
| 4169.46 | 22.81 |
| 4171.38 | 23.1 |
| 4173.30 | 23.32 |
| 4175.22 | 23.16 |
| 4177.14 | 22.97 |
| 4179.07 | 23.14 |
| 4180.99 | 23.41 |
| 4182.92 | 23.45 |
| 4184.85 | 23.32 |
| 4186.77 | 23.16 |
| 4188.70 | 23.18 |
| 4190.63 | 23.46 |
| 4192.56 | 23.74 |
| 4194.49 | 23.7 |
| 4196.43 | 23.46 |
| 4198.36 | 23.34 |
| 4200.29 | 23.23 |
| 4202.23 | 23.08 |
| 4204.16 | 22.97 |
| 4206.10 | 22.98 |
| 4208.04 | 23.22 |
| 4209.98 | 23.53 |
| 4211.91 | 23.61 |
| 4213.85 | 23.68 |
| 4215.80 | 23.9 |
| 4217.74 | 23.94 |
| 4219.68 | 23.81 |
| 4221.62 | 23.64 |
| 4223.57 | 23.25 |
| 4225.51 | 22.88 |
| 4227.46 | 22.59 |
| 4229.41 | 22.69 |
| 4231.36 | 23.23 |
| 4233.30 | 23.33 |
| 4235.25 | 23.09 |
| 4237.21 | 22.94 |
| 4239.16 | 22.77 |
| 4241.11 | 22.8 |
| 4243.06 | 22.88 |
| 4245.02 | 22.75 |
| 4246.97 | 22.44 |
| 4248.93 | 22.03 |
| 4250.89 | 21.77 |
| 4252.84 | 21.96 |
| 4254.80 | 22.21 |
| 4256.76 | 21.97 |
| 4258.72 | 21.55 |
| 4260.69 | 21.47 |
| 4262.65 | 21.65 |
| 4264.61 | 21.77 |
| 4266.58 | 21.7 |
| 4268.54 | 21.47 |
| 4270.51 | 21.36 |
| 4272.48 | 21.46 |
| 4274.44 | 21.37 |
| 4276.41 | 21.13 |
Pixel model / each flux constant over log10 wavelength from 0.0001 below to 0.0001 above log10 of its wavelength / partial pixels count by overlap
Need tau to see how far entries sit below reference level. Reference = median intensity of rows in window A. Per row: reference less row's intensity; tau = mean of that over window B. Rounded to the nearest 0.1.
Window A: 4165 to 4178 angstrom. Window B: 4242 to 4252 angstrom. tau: 0.6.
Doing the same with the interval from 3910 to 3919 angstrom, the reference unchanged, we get 1.8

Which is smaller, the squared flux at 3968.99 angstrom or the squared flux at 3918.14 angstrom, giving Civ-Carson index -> 160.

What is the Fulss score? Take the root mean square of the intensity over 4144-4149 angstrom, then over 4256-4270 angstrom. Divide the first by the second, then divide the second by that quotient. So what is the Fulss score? 22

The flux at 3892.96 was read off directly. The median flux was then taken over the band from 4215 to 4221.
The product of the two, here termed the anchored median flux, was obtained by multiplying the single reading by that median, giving 390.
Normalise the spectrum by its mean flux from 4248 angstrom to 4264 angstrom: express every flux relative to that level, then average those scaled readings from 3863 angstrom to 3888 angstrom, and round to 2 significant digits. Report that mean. 0.83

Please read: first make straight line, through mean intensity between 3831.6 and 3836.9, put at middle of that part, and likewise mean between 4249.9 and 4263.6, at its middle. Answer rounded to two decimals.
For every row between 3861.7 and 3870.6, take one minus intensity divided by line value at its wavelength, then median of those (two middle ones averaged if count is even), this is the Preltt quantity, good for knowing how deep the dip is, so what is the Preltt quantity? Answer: -0.10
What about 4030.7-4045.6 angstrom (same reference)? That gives -0.16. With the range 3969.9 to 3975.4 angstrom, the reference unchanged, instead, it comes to 0.32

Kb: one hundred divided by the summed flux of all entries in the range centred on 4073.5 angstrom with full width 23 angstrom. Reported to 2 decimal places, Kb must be 0.44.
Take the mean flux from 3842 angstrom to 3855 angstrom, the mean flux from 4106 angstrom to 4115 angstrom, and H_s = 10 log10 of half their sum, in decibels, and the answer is 12.1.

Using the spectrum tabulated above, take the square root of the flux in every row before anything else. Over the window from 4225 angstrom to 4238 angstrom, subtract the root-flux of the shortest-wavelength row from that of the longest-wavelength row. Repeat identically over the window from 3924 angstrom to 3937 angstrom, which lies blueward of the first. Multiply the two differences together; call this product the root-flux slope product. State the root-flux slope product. 0.00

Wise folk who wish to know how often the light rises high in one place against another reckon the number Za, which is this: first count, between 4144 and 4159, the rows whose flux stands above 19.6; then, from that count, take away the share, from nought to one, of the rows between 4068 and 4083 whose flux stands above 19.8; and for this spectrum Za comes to 7.9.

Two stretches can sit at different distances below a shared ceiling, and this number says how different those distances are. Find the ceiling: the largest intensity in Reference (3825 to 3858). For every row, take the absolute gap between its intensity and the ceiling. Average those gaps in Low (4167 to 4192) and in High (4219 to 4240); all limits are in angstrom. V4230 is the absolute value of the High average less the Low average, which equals 0.1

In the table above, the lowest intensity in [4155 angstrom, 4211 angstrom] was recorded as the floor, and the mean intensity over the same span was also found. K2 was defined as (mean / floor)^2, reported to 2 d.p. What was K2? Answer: 1.10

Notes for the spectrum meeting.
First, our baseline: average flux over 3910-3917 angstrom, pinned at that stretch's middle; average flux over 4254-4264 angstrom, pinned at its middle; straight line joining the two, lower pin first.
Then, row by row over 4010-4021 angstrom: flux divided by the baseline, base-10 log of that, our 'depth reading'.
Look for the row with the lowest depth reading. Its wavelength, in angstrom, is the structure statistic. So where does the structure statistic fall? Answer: 4016.79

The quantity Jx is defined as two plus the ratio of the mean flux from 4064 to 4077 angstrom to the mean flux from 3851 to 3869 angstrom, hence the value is 3.01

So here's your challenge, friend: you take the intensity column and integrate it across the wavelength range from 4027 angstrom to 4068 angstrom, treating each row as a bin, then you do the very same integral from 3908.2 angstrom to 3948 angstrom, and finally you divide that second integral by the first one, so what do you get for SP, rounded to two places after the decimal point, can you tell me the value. 0.89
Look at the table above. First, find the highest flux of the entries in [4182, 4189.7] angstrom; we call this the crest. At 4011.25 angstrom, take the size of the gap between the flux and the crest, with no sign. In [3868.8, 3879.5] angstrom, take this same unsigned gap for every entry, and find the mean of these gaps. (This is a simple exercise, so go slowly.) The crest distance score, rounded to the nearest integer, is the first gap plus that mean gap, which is 6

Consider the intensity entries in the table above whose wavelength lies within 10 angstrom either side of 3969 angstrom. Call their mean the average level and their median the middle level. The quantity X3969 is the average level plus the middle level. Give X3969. 27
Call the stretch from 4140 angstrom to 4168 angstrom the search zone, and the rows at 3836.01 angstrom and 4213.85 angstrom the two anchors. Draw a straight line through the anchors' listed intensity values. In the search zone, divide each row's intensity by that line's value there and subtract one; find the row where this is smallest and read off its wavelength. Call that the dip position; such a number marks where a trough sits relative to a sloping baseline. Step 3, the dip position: 4140.76 angstrom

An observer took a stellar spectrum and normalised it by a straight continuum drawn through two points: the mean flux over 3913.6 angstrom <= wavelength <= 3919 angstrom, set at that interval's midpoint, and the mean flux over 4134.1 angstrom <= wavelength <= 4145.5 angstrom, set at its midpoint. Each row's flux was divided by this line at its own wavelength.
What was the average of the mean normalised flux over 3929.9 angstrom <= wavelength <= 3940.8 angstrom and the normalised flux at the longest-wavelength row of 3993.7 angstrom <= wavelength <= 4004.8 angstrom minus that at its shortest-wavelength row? 0.53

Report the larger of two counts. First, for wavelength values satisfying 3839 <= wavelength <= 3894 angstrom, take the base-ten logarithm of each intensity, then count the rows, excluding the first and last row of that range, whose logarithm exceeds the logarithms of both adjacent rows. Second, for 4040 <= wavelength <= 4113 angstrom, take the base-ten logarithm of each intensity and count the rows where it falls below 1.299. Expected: 23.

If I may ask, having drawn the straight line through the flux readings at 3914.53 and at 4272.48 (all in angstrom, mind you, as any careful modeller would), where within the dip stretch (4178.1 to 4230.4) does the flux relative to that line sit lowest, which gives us 4227.46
